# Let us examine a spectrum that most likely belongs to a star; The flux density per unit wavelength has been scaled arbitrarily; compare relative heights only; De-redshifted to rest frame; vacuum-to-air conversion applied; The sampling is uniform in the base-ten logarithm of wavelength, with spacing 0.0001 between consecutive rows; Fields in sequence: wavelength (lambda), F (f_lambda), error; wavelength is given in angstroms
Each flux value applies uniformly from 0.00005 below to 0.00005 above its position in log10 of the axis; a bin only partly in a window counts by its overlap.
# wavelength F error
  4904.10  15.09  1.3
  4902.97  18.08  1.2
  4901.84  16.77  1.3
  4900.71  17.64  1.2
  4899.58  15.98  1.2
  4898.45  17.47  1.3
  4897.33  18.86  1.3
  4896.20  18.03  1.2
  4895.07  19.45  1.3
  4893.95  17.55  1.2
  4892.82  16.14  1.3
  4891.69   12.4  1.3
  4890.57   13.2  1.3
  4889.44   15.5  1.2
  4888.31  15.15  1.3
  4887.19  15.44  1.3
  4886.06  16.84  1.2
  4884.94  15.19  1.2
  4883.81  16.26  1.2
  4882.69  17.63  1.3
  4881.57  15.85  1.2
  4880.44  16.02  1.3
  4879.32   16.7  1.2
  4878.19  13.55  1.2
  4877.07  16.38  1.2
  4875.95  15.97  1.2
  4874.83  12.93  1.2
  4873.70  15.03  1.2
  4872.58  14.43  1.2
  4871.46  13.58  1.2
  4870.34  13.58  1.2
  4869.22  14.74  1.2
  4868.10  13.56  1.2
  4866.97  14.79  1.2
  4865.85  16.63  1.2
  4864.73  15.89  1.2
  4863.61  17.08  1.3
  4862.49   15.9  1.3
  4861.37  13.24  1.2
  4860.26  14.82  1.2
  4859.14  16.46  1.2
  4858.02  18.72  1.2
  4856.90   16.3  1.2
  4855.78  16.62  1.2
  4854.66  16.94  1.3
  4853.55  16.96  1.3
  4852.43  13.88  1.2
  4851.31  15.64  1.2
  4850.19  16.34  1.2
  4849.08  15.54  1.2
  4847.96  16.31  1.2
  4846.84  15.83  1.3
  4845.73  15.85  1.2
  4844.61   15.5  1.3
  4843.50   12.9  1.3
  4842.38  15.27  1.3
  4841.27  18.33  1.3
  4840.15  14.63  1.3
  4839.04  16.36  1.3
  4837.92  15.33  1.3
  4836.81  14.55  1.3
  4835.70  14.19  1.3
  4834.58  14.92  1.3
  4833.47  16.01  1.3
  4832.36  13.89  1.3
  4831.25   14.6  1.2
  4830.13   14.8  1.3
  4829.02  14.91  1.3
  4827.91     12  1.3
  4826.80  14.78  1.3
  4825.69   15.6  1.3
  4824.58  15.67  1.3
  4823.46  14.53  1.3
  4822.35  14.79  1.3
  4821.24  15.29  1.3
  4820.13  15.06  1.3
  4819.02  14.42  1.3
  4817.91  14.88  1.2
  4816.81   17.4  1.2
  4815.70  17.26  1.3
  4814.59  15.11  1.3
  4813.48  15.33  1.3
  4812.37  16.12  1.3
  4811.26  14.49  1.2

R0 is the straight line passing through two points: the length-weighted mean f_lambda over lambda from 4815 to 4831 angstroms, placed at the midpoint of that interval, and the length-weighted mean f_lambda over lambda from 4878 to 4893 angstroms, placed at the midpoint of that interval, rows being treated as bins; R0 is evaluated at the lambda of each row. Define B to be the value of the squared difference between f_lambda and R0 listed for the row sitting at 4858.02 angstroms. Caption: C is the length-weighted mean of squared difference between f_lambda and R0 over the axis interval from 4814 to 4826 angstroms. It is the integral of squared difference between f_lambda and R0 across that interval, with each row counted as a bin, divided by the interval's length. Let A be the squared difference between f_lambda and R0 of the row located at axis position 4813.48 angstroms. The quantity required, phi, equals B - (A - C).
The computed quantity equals 12.8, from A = 0.1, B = 12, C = 1.09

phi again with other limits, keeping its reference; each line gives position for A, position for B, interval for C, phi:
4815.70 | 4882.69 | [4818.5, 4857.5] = 1.3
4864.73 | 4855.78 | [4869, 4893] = 3.5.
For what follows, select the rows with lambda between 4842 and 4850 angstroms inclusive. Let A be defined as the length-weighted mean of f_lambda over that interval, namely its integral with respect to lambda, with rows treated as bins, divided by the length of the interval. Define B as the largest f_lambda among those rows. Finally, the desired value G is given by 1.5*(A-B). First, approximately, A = 15.4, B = 16.31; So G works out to -1.4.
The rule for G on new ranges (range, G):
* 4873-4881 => -2.2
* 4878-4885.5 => -2.5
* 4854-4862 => -3.8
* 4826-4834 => -2.3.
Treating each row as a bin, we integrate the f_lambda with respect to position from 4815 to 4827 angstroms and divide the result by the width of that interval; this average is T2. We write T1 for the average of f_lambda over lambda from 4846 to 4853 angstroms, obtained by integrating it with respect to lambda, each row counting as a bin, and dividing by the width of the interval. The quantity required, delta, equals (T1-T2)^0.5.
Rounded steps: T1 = 15.6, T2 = 15.4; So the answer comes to 0.39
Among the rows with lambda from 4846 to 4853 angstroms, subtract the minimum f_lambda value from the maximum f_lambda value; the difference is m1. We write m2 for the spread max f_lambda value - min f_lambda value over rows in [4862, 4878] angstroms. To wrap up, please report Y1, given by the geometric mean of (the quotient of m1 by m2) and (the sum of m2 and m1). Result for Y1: 2.0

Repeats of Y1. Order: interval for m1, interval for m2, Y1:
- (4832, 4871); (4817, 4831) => 3.9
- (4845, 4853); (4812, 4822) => 2.1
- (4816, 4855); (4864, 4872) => 4.4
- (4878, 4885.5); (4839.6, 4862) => 2.6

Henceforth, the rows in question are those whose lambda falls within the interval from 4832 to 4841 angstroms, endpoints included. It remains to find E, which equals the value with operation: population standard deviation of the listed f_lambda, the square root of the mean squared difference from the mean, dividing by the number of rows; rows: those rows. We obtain 0.81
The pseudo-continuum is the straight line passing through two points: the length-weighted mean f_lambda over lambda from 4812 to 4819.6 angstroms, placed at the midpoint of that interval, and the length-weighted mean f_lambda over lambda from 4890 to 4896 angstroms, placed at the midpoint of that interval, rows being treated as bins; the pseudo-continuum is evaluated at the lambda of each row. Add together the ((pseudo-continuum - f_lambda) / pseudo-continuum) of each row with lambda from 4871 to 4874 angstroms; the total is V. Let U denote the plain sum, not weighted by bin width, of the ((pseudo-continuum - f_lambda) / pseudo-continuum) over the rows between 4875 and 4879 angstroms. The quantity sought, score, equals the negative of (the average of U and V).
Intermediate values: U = 0.11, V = 0.29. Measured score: -0.20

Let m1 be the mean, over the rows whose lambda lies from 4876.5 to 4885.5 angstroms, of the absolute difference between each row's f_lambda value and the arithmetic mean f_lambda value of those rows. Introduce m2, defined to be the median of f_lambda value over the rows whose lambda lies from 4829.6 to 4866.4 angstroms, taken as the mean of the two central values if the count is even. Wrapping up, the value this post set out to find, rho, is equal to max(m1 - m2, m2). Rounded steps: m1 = 0.81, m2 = 15.8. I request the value 15.8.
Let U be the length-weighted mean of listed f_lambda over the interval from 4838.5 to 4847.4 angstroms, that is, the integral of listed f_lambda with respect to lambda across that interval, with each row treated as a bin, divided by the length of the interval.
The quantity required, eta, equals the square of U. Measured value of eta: 243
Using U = 15.59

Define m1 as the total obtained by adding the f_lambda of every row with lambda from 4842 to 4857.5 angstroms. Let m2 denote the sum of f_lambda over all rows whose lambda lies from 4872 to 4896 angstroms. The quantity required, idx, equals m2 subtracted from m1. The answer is -108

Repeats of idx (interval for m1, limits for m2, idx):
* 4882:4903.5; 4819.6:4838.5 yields 63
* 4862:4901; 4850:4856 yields 455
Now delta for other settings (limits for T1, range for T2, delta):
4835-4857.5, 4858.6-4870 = 0.62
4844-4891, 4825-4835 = 0.95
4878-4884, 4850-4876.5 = 0.86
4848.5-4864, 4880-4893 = 0.76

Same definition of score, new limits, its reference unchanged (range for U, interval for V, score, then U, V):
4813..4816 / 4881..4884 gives 0.08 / -0.02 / -0.13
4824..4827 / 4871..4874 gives -0.19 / 0.08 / 0.29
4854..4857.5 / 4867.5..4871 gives -0.11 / -0.15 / 0.36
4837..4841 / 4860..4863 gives -0.15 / 0.07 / 0.23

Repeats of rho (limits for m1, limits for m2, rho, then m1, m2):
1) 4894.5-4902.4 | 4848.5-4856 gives 16.3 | 0.89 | 16.3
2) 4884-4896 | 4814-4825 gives 15.1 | 1.45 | 15.1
